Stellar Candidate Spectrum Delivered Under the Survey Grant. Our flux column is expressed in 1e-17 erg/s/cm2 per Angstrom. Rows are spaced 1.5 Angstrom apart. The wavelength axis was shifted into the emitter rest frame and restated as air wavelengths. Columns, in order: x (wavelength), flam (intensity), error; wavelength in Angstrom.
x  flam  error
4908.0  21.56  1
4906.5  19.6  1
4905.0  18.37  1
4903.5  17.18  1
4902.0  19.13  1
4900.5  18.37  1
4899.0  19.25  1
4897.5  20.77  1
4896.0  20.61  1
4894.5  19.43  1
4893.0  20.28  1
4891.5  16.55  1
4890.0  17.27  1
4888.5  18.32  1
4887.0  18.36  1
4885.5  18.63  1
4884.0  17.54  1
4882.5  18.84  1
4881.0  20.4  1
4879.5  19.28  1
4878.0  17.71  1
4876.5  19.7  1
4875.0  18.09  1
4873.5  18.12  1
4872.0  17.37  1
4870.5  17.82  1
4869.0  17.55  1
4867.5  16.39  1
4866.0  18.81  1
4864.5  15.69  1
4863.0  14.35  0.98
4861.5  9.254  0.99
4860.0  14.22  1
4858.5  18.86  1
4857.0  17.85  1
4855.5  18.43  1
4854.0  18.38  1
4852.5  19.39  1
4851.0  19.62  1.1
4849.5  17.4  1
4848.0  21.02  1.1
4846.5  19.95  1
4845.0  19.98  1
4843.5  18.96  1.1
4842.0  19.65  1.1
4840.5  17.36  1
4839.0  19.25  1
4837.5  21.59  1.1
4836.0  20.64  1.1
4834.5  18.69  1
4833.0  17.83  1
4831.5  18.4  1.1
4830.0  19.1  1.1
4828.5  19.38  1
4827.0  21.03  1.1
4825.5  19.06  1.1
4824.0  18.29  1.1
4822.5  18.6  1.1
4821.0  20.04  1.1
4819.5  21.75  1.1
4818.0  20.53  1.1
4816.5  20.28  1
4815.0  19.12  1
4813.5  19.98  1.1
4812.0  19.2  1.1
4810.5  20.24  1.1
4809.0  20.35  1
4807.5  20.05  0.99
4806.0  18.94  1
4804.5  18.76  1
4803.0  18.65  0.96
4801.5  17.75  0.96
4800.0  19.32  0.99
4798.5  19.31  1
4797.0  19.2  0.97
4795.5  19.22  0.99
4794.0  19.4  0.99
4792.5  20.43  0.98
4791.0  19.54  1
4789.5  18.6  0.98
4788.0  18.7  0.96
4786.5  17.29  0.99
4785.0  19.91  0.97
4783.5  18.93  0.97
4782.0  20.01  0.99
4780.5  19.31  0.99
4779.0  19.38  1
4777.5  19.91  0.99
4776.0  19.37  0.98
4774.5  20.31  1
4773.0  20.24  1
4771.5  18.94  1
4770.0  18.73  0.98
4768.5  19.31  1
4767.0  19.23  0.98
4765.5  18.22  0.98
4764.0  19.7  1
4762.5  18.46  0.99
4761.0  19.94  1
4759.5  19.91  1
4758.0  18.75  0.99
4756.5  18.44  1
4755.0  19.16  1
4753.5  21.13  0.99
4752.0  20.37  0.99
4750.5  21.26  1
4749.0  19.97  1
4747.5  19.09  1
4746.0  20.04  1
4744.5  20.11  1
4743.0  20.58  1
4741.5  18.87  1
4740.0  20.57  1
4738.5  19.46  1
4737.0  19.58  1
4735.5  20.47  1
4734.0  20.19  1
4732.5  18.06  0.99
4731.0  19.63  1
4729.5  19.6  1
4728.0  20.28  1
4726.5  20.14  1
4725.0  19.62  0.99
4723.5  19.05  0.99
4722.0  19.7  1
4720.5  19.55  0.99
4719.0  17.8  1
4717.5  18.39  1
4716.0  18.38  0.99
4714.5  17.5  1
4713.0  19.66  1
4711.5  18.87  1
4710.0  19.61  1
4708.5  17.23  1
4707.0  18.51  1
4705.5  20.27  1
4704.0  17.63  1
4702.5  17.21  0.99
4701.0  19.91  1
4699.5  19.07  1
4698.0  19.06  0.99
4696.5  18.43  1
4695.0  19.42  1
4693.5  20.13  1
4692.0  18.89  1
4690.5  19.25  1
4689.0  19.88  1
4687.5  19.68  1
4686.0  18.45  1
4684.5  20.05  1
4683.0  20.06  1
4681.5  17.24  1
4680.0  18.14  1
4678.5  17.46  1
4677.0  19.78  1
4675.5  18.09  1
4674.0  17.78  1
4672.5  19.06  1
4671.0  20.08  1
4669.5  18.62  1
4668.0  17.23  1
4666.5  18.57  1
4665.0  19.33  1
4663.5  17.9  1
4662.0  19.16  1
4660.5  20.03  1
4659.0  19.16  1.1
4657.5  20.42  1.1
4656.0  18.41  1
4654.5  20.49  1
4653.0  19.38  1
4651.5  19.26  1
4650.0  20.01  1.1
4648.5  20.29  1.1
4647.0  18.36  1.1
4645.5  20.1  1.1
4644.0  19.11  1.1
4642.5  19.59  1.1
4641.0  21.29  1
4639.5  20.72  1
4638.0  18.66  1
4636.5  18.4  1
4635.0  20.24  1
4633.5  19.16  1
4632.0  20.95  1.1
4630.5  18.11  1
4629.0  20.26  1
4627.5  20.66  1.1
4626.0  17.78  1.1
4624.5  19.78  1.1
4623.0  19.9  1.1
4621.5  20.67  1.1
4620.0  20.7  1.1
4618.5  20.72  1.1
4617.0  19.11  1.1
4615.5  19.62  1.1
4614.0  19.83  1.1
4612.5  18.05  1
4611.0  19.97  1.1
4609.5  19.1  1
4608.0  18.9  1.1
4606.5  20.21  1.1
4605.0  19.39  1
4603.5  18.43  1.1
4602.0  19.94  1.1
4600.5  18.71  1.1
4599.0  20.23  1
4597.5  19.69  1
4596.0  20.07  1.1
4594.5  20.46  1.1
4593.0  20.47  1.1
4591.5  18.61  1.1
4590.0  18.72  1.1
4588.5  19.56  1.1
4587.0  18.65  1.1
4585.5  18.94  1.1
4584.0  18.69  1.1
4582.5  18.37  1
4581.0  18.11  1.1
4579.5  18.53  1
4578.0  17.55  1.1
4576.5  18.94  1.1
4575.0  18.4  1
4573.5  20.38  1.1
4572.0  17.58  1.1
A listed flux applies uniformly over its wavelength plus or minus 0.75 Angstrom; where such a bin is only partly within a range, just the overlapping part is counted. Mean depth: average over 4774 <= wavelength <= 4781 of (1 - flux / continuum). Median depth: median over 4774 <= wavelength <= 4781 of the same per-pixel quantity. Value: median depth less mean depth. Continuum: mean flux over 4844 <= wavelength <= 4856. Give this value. 0.014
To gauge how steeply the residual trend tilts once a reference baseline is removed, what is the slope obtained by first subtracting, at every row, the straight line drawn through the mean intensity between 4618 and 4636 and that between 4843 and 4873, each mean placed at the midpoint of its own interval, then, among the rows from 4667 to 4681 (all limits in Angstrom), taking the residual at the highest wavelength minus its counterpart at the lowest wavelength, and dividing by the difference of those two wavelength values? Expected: 0.09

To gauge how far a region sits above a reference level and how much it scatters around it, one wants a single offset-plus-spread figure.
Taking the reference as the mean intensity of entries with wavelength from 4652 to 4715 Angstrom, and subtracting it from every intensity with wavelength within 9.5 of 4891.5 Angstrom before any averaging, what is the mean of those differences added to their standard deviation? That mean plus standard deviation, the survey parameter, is 1.1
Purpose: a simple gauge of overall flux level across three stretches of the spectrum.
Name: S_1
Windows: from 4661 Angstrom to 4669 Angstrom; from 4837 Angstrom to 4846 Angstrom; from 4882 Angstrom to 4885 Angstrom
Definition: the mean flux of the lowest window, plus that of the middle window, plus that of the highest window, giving 56.1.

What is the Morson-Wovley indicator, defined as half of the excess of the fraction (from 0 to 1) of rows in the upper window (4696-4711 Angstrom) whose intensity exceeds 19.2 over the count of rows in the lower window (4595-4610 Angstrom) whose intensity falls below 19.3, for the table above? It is -1.85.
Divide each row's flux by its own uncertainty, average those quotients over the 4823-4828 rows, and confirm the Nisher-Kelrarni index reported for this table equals 17.7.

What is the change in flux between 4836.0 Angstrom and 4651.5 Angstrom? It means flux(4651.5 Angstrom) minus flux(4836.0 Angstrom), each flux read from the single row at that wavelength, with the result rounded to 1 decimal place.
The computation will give -1.4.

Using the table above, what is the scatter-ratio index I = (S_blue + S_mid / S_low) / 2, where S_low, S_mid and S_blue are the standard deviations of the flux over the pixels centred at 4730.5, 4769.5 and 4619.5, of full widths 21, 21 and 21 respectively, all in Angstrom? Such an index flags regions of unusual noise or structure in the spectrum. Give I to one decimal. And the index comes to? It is 1.0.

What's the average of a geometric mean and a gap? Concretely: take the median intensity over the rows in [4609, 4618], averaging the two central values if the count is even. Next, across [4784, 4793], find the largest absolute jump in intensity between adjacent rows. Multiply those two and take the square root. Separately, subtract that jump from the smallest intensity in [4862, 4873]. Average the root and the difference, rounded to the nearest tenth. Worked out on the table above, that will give 9.4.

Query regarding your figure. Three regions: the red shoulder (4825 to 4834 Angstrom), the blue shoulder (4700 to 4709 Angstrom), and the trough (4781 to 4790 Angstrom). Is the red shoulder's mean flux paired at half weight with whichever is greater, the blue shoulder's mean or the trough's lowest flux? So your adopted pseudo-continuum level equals 18.8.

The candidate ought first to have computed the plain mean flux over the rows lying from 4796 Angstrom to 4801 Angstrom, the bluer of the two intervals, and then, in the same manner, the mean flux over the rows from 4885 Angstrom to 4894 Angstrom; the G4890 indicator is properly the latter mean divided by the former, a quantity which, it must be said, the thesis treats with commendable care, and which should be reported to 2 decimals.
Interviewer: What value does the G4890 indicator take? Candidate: 0.95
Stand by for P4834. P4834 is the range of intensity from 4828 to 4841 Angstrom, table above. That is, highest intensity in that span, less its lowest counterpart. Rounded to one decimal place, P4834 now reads 4.2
